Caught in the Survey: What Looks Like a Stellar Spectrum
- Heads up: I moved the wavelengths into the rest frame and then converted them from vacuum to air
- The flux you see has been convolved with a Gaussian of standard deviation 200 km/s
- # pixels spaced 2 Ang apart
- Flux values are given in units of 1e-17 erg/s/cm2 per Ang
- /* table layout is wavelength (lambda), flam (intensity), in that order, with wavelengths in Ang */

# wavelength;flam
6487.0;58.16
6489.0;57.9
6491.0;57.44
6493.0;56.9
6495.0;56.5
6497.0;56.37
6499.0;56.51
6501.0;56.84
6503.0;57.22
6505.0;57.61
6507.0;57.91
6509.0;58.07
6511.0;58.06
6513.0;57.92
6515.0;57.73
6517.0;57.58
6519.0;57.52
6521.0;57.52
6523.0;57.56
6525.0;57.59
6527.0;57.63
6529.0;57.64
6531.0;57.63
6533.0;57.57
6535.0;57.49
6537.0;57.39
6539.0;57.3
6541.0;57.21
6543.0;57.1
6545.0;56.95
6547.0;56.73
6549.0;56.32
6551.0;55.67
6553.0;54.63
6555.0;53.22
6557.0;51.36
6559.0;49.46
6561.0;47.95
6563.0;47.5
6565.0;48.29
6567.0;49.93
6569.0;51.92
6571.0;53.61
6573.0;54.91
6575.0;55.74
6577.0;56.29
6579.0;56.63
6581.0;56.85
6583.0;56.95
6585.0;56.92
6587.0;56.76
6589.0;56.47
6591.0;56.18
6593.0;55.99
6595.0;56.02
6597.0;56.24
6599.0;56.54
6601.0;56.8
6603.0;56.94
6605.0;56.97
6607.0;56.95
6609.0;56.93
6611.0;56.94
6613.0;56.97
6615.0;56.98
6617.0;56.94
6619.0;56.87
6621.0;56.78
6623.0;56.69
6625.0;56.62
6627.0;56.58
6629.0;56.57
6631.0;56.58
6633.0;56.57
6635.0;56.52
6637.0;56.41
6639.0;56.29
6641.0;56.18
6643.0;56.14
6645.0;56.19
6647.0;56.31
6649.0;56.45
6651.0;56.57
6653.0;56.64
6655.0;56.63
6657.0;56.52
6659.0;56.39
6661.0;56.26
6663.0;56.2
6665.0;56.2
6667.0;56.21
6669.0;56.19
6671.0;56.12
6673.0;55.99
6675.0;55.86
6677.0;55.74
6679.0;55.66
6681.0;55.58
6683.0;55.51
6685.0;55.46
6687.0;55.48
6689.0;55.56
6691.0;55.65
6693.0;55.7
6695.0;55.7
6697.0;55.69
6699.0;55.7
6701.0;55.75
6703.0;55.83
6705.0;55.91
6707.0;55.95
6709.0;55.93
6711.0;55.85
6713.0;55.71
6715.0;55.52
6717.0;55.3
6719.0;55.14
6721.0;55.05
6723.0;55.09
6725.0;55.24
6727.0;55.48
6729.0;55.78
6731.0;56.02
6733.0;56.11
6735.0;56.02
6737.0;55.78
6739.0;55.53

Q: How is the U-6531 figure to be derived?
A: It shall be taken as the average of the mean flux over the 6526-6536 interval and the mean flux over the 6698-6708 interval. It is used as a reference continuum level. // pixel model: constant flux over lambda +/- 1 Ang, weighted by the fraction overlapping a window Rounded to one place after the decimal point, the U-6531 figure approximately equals 56.7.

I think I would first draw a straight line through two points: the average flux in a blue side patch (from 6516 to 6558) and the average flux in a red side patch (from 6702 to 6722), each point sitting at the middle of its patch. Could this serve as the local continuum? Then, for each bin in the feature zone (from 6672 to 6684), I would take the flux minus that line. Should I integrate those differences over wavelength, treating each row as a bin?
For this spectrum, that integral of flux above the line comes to -1.15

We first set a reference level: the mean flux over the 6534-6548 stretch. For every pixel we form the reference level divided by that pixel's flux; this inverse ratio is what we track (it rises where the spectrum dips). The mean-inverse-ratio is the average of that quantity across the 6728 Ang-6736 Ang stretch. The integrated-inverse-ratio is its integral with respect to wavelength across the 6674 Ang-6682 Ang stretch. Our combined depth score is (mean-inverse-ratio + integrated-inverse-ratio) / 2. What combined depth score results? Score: 4.615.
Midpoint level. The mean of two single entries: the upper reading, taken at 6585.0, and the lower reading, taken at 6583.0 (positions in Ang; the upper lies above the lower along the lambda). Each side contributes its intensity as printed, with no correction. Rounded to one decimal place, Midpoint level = 56.9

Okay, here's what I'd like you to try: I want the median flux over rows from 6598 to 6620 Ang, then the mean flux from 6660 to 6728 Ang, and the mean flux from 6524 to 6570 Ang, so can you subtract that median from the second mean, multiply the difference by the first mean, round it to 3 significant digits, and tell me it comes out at -134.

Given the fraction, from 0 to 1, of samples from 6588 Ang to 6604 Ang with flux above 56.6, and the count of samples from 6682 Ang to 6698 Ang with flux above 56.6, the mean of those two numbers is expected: 0.1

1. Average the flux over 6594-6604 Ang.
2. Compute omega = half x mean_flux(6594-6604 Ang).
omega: 28.3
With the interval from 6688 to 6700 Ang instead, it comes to 27.8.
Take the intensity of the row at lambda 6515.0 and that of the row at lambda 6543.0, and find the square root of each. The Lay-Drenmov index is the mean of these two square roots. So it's 7.58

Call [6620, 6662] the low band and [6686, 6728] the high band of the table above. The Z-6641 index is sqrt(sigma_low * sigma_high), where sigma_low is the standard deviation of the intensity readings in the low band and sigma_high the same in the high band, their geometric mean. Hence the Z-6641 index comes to 0.22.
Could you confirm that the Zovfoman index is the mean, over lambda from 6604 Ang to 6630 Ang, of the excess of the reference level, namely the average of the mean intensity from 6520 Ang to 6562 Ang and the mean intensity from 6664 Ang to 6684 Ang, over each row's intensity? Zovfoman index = -1.0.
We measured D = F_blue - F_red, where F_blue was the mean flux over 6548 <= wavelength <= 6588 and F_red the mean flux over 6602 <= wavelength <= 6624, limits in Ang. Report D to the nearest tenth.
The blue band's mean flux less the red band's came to -3.4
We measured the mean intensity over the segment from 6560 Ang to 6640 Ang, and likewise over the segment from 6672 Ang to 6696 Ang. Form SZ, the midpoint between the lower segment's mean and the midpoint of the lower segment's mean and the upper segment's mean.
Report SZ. 55.6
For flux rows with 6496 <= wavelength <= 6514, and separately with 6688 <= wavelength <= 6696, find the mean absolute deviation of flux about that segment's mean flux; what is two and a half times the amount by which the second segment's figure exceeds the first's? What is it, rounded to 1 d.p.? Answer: -1.3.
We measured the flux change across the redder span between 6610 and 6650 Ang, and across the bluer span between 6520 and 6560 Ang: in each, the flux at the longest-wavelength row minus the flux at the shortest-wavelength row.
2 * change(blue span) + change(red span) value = -16.6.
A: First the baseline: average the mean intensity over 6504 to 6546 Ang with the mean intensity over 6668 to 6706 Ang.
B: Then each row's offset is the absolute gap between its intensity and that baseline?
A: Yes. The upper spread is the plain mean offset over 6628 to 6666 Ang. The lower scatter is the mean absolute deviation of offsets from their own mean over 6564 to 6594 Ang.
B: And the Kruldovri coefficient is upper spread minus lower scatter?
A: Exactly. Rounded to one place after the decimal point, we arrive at -1.8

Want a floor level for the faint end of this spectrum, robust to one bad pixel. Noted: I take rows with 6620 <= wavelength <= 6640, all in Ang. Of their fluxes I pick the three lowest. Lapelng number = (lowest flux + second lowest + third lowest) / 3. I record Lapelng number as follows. 56.4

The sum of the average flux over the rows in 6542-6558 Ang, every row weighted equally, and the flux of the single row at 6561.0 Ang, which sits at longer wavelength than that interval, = 103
